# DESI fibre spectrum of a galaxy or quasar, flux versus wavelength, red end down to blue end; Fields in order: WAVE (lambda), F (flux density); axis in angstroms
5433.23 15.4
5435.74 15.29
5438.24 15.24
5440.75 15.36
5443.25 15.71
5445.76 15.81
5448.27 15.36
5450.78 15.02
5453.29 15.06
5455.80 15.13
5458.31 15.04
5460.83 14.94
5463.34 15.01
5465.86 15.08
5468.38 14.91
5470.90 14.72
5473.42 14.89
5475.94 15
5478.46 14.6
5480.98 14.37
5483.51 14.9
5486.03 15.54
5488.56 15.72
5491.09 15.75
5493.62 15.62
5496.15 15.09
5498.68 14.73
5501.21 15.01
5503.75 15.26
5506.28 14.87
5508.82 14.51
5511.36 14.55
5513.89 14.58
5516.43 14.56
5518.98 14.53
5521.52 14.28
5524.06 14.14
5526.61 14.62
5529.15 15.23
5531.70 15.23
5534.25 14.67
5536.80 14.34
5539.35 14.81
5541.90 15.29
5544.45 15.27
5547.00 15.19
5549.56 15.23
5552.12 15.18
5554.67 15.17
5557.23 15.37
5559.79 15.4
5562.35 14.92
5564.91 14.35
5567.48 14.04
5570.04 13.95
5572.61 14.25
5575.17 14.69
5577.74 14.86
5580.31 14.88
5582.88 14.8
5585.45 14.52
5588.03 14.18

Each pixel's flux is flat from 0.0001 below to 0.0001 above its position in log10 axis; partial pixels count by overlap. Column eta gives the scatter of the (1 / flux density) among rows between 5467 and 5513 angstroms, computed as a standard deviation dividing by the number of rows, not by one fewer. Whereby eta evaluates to 0.0018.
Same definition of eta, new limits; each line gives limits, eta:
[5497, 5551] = 0.0016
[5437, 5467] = 0.0011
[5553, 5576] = 0.0025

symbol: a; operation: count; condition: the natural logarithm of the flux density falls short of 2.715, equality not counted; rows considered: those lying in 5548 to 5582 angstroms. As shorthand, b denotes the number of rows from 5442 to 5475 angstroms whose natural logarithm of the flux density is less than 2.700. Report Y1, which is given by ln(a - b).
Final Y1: 1.95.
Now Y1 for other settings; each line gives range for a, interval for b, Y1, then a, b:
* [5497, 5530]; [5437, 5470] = 2.40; 11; 0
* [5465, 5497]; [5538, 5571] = 1.61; 9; 4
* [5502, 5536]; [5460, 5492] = 1.95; 10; 3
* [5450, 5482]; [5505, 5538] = 0.00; 12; 11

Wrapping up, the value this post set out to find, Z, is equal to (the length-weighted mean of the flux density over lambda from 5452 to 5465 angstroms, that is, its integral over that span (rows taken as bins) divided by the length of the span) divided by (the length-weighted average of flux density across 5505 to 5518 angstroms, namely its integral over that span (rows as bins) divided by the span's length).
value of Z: 1.03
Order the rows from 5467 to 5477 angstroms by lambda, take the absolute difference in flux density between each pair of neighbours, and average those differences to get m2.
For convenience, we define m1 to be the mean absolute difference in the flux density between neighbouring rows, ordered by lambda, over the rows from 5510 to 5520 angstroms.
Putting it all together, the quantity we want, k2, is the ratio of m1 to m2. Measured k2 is 0.2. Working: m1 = 0.03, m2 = 0.16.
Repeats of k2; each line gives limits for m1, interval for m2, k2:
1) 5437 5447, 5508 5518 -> 6.3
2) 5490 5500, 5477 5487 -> 0.7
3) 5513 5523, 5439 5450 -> 0.3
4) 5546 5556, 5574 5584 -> 0.4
